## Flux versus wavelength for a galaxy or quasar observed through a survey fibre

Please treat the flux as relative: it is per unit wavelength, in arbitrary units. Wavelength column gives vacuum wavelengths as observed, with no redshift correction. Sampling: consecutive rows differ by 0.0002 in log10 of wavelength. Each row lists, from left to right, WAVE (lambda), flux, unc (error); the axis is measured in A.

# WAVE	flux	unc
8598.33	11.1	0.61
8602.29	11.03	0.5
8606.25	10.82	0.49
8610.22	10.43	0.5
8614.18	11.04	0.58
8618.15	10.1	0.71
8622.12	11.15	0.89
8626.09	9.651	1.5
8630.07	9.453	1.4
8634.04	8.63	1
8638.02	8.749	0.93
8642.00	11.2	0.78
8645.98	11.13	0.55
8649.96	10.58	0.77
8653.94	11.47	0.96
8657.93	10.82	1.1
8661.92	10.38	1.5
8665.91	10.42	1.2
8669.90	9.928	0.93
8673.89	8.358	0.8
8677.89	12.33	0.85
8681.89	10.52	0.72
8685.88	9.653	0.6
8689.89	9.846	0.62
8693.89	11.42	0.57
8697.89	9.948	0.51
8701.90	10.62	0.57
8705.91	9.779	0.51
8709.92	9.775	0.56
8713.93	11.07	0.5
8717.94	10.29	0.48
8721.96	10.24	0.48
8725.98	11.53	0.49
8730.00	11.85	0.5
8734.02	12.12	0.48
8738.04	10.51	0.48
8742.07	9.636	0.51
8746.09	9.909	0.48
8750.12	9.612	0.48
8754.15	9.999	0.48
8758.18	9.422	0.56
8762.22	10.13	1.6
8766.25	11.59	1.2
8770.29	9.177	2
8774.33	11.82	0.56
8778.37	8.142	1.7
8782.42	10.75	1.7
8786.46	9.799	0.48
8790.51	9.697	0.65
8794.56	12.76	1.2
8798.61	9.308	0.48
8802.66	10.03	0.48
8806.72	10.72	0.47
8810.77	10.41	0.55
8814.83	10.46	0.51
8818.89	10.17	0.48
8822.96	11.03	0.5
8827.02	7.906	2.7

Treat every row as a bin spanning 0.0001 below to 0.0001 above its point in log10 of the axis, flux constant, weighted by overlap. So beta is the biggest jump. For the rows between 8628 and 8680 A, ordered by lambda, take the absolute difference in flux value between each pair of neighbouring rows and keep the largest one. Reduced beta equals 3.97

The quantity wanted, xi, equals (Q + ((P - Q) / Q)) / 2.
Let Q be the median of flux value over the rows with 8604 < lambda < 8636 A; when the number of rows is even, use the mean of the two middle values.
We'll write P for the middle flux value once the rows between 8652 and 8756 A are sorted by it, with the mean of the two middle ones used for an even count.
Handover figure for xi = 5.14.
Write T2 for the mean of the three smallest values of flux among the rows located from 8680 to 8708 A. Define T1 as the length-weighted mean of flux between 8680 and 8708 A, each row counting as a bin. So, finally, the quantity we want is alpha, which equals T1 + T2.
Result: 20.0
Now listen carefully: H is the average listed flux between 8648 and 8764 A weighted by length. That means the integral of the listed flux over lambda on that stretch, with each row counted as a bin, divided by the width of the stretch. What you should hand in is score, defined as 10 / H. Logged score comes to 0.960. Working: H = 10.42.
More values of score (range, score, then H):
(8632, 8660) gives 0.964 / 10.37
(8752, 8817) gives 0.974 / 10.26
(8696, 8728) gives 0.961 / 10.41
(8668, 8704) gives 0.972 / 10.29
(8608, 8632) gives 0.970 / 10.31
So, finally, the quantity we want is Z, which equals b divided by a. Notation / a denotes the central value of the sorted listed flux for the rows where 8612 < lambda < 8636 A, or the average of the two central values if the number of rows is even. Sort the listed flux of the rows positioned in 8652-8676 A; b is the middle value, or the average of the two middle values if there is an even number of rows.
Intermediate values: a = 9.9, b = 10.40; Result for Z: 1.05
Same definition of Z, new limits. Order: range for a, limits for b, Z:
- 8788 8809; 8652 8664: 1.08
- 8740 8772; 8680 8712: 1.01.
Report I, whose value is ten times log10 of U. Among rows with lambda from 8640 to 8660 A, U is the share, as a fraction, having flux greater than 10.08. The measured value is 0.0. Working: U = 1.00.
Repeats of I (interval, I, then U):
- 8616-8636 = -4.0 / 0.40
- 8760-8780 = -2.2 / 0.60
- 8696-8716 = -4.0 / 0.40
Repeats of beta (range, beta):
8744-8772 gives 2.41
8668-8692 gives 3.97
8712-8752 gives 1.61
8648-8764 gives 3.97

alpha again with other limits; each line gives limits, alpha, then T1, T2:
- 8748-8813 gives 19.1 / 10.21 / 8.9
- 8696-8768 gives 20.0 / 10.44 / 9.6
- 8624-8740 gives 19.0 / 10.43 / 8.6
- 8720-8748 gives 20.8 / 10.83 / 9.9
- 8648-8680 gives 20.1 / 10.53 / 9.6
